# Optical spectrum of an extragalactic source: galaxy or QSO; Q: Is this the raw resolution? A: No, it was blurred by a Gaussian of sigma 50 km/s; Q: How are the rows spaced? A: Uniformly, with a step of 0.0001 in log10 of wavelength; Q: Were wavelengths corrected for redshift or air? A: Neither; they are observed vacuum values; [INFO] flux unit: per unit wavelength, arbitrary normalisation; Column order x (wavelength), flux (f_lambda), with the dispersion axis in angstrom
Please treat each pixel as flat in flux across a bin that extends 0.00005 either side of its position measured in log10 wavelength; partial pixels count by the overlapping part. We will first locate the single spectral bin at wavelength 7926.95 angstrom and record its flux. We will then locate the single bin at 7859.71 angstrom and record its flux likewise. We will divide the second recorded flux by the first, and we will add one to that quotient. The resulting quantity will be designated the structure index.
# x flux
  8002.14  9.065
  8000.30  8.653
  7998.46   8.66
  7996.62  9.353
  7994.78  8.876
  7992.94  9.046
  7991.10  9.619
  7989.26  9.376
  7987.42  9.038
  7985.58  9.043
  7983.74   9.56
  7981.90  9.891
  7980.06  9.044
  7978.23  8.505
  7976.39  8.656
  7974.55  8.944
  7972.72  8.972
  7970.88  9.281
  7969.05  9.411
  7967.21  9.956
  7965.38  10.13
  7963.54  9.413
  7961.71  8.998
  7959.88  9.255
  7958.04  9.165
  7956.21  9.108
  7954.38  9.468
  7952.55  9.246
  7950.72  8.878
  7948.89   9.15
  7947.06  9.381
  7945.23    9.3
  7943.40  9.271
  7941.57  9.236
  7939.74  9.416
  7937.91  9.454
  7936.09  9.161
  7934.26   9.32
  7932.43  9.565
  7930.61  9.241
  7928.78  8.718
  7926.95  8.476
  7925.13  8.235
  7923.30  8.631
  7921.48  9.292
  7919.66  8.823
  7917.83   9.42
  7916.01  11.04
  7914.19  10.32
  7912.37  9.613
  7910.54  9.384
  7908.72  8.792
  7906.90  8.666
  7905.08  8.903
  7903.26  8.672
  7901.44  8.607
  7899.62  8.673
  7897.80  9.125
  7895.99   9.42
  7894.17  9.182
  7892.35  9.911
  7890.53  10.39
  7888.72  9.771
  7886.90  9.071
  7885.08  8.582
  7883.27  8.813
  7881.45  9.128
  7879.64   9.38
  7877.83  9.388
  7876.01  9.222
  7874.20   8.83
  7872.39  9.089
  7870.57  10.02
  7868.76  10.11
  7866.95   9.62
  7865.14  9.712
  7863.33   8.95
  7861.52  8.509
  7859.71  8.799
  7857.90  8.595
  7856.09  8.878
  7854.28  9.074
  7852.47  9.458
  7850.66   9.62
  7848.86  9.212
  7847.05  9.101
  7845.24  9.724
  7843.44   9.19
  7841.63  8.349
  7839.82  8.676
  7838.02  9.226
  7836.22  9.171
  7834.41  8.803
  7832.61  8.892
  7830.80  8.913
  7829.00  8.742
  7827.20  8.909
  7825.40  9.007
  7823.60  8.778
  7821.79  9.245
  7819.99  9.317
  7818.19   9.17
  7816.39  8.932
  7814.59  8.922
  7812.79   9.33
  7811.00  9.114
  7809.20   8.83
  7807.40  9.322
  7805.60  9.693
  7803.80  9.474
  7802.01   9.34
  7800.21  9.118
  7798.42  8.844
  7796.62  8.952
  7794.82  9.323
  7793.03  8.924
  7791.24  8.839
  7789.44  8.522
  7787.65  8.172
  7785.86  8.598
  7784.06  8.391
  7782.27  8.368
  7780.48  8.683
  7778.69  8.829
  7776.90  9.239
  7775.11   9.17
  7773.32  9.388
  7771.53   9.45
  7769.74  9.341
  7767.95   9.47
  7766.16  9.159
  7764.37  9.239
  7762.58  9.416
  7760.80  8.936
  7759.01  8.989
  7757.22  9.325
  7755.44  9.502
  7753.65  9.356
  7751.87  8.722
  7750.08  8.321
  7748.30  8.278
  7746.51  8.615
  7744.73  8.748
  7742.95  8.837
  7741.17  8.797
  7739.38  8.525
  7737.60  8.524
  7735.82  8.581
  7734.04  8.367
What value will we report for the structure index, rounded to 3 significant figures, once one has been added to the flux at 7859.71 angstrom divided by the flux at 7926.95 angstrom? 2.04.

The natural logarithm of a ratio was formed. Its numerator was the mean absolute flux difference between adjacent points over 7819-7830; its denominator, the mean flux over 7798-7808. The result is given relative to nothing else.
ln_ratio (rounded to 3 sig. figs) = -3.81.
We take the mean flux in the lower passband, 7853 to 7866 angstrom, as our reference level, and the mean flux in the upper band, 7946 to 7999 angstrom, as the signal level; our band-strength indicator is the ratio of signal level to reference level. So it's 1.03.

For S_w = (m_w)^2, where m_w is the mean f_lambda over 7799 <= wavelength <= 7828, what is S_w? 83.8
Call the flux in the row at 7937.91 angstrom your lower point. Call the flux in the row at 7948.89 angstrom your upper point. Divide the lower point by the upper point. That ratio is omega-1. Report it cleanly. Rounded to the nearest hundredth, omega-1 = 1.03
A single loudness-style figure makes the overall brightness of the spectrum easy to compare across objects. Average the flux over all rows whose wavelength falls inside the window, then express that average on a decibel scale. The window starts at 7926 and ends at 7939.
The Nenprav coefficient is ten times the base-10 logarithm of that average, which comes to 9.61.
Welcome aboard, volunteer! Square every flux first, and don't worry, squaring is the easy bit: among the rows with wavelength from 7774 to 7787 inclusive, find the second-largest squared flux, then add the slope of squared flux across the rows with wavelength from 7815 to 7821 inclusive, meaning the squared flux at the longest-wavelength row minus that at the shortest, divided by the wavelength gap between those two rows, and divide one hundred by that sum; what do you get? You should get 1.16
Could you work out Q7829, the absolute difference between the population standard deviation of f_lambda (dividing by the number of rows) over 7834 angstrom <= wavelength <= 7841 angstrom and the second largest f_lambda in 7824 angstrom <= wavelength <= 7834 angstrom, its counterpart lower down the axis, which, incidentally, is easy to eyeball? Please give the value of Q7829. 8.7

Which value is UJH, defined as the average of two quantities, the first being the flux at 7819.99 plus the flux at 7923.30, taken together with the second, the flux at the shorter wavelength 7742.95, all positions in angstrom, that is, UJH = 13.39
